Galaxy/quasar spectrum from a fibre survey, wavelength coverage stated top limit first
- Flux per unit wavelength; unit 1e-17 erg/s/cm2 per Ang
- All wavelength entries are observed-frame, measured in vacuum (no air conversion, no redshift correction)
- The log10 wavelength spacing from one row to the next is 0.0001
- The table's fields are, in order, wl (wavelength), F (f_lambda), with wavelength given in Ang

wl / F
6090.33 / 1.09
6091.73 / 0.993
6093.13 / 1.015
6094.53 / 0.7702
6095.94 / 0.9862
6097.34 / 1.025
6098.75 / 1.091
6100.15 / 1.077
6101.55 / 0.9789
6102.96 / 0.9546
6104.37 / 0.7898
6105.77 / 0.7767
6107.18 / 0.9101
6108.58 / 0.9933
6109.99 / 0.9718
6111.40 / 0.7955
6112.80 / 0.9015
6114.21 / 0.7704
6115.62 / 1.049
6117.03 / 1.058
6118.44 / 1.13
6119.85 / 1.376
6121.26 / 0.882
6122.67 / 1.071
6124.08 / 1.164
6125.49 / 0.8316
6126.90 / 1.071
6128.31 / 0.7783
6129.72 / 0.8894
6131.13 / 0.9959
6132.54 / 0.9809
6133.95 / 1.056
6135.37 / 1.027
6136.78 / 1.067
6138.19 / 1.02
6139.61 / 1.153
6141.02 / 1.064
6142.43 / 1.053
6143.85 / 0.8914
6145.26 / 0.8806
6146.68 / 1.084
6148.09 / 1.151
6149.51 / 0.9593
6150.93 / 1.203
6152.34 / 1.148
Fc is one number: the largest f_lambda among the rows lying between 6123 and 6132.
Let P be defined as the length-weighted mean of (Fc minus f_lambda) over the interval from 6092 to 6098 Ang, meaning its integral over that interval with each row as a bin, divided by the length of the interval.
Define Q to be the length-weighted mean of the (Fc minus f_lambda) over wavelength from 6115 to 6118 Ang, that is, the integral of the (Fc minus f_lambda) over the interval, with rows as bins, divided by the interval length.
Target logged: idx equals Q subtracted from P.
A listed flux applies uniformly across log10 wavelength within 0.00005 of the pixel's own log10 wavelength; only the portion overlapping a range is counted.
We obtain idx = 0.11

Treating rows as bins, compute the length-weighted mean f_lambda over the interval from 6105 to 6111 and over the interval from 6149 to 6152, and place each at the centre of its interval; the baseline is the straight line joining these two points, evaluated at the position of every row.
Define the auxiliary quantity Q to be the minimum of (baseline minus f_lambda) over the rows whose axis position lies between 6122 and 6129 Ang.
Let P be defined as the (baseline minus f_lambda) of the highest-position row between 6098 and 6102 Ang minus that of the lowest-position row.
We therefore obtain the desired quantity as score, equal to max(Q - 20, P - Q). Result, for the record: 0.31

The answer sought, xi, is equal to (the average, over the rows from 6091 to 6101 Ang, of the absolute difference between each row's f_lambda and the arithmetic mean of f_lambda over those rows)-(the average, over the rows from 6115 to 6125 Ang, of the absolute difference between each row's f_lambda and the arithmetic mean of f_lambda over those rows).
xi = -0.036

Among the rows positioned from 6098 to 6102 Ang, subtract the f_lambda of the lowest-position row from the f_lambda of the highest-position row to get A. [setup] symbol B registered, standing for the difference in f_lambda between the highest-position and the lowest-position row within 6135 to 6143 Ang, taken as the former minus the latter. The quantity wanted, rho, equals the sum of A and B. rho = -0.09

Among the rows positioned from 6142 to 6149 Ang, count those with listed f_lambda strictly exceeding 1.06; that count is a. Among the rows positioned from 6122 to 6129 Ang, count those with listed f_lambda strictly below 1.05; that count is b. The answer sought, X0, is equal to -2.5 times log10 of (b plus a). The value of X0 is -1.5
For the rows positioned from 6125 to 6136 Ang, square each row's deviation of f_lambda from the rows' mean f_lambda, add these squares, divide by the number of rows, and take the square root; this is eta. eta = 0.101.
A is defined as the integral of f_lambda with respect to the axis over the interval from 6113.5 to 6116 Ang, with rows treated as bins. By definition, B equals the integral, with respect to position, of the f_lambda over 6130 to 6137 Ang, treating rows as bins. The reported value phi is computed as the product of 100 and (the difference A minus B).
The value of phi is -488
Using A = 2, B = 7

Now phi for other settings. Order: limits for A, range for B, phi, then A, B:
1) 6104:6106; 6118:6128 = -905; 2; 11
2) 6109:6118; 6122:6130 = 61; 8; 8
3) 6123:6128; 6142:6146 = 130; 5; 4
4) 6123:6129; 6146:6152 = -81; 6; 7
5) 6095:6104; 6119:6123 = 457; 9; 4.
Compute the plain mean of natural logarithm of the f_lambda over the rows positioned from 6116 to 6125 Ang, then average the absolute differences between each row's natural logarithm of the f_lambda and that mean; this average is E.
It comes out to 0.099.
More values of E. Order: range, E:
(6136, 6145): 0.057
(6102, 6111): 0.089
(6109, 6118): 0.111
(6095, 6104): 0.045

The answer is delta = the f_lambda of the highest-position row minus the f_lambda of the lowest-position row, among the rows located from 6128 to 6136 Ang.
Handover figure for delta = 0.25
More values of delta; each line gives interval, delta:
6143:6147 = 0.19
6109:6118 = 0.09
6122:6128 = 0.00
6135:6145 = -0.14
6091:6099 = 0.10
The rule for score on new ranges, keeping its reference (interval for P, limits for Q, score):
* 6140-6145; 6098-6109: 0.41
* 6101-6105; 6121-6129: 0.39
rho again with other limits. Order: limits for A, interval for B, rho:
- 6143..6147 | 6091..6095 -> -0.03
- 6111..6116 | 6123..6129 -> -0.13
